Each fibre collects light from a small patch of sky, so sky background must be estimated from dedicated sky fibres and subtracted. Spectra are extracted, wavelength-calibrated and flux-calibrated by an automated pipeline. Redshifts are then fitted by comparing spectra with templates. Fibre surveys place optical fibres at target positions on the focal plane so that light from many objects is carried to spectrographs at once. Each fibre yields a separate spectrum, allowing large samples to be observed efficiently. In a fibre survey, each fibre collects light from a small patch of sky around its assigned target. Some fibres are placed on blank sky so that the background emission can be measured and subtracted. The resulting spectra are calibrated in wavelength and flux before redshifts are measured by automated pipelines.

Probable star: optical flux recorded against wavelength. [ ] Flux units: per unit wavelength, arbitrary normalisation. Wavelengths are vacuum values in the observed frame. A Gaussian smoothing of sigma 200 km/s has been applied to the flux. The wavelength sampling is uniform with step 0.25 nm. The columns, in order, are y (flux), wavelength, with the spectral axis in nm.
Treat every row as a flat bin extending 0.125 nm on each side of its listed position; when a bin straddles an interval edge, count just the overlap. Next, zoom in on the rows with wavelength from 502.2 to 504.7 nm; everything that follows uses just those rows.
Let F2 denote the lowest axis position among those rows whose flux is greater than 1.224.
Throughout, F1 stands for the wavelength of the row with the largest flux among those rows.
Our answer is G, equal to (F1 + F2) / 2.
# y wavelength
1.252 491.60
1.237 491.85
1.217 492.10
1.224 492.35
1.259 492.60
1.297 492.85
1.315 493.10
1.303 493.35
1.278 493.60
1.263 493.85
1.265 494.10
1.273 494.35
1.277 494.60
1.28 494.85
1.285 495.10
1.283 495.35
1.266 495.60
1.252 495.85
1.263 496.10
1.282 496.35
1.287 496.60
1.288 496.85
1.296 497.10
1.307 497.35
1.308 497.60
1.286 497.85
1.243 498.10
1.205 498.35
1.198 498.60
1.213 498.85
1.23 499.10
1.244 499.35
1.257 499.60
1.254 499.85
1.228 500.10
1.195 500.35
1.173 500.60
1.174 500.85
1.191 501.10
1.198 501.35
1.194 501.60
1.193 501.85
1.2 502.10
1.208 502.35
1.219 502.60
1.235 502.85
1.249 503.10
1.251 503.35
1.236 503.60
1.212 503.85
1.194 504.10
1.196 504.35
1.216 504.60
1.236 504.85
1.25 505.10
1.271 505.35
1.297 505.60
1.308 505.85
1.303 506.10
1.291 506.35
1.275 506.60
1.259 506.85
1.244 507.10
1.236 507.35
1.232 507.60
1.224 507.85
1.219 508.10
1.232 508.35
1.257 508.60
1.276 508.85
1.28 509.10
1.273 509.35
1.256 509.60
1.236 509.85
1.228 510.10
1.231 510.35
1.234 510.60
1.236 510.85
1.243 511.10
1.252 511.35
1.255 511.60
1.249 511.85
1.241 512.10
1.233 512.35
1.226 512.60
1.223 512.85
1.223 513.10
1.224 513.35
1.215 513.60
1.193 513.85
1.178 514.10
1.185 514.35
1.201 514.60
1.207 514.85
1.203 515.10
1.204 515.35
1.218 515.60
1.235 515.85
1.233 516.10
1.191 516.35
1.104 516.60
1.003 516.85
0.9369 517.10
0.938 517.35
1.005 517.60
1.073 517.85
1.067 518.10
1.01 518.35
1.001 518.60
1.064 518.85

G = 503.10 nm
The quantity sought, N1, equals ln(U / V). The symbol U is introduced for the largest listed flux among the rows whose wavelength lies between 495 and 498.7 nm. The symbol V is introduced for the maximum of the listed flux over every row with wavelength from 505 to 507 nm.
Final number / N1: 0.000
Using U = 1.308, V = 1.308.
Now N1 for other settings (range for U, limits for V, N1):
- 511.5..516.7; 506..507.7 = -0.038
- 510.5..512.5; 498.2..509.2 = -0.041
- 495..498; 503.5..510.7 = 0.000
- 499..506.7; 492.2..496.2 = -0.005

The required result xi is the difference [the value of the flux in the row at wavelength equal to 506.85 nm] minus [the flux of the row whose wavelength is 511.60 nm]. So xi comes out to 0.00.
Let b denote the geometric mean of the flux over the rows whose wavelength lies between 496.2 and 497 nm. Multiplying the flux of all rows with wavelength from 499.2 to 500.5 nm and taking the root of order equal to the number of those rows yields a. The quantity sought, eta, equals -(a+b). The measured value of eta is -2.52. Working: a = 1.24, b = 1.29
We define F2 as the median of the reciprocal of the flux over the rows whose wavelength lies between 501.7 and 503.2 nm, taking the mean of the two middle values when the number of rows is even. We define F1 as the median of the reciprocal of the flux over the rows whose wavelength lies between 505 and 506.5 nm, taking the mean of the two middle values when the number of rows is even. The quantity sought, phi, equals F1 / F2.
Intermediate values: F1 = 0.773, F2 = 0.82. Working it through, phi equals 0.94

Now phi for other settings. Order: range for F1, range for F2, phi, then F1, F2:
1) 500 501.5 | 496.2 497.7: 1.08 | 0.838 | 0.77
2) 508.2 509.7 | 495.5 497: 1.01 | 0.791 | 0.78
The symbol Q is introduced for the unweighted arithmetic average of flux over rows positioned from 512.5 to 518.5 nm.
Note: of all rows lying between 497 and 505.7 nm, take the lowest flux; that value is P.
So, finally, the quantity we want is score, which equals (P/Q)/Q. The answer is 0.894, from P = 1.173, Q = 1.15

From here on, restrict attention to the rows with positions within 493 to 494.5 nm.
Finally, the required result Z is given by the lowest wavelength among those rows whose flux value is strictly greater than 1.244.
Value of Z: 493.10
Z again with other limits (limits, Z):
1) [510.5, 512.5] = 511.35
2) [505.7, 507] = 505.85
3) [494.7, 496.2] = 494.85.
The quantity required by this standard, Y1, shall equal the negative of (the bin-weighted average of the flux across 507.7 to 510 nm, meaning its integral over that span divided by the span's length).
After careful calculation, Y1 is -1.25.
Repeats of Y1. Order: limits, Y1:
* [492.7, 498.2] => -1.28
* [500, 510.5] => -1.24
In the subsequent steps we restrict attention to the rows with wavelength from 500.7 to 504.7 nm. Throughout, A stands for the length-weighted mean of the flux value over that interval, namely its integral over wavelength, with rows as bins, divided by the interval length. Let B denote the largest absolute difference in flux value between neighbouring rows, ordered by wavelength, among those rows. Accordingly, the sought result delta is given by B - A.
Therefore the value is -1.19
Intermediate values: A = 1.21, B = 0.024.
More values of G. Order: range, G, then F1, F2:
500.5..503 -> 502.85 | 502.85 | 502.85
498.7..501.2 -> 499.35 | 499.60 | 499.10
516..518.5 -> 516.10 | 516.10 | 516.10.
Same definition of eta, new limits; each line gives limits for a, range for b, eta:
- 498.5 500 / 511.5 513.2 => -2.47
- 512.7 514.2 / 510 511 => -2.44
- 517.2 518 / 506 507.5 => -2.27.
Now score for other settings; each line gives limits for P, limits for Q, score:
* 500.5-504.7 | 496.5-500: 0.741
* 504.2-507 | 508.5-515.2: 0.788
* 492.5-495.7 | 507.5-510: 0.808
